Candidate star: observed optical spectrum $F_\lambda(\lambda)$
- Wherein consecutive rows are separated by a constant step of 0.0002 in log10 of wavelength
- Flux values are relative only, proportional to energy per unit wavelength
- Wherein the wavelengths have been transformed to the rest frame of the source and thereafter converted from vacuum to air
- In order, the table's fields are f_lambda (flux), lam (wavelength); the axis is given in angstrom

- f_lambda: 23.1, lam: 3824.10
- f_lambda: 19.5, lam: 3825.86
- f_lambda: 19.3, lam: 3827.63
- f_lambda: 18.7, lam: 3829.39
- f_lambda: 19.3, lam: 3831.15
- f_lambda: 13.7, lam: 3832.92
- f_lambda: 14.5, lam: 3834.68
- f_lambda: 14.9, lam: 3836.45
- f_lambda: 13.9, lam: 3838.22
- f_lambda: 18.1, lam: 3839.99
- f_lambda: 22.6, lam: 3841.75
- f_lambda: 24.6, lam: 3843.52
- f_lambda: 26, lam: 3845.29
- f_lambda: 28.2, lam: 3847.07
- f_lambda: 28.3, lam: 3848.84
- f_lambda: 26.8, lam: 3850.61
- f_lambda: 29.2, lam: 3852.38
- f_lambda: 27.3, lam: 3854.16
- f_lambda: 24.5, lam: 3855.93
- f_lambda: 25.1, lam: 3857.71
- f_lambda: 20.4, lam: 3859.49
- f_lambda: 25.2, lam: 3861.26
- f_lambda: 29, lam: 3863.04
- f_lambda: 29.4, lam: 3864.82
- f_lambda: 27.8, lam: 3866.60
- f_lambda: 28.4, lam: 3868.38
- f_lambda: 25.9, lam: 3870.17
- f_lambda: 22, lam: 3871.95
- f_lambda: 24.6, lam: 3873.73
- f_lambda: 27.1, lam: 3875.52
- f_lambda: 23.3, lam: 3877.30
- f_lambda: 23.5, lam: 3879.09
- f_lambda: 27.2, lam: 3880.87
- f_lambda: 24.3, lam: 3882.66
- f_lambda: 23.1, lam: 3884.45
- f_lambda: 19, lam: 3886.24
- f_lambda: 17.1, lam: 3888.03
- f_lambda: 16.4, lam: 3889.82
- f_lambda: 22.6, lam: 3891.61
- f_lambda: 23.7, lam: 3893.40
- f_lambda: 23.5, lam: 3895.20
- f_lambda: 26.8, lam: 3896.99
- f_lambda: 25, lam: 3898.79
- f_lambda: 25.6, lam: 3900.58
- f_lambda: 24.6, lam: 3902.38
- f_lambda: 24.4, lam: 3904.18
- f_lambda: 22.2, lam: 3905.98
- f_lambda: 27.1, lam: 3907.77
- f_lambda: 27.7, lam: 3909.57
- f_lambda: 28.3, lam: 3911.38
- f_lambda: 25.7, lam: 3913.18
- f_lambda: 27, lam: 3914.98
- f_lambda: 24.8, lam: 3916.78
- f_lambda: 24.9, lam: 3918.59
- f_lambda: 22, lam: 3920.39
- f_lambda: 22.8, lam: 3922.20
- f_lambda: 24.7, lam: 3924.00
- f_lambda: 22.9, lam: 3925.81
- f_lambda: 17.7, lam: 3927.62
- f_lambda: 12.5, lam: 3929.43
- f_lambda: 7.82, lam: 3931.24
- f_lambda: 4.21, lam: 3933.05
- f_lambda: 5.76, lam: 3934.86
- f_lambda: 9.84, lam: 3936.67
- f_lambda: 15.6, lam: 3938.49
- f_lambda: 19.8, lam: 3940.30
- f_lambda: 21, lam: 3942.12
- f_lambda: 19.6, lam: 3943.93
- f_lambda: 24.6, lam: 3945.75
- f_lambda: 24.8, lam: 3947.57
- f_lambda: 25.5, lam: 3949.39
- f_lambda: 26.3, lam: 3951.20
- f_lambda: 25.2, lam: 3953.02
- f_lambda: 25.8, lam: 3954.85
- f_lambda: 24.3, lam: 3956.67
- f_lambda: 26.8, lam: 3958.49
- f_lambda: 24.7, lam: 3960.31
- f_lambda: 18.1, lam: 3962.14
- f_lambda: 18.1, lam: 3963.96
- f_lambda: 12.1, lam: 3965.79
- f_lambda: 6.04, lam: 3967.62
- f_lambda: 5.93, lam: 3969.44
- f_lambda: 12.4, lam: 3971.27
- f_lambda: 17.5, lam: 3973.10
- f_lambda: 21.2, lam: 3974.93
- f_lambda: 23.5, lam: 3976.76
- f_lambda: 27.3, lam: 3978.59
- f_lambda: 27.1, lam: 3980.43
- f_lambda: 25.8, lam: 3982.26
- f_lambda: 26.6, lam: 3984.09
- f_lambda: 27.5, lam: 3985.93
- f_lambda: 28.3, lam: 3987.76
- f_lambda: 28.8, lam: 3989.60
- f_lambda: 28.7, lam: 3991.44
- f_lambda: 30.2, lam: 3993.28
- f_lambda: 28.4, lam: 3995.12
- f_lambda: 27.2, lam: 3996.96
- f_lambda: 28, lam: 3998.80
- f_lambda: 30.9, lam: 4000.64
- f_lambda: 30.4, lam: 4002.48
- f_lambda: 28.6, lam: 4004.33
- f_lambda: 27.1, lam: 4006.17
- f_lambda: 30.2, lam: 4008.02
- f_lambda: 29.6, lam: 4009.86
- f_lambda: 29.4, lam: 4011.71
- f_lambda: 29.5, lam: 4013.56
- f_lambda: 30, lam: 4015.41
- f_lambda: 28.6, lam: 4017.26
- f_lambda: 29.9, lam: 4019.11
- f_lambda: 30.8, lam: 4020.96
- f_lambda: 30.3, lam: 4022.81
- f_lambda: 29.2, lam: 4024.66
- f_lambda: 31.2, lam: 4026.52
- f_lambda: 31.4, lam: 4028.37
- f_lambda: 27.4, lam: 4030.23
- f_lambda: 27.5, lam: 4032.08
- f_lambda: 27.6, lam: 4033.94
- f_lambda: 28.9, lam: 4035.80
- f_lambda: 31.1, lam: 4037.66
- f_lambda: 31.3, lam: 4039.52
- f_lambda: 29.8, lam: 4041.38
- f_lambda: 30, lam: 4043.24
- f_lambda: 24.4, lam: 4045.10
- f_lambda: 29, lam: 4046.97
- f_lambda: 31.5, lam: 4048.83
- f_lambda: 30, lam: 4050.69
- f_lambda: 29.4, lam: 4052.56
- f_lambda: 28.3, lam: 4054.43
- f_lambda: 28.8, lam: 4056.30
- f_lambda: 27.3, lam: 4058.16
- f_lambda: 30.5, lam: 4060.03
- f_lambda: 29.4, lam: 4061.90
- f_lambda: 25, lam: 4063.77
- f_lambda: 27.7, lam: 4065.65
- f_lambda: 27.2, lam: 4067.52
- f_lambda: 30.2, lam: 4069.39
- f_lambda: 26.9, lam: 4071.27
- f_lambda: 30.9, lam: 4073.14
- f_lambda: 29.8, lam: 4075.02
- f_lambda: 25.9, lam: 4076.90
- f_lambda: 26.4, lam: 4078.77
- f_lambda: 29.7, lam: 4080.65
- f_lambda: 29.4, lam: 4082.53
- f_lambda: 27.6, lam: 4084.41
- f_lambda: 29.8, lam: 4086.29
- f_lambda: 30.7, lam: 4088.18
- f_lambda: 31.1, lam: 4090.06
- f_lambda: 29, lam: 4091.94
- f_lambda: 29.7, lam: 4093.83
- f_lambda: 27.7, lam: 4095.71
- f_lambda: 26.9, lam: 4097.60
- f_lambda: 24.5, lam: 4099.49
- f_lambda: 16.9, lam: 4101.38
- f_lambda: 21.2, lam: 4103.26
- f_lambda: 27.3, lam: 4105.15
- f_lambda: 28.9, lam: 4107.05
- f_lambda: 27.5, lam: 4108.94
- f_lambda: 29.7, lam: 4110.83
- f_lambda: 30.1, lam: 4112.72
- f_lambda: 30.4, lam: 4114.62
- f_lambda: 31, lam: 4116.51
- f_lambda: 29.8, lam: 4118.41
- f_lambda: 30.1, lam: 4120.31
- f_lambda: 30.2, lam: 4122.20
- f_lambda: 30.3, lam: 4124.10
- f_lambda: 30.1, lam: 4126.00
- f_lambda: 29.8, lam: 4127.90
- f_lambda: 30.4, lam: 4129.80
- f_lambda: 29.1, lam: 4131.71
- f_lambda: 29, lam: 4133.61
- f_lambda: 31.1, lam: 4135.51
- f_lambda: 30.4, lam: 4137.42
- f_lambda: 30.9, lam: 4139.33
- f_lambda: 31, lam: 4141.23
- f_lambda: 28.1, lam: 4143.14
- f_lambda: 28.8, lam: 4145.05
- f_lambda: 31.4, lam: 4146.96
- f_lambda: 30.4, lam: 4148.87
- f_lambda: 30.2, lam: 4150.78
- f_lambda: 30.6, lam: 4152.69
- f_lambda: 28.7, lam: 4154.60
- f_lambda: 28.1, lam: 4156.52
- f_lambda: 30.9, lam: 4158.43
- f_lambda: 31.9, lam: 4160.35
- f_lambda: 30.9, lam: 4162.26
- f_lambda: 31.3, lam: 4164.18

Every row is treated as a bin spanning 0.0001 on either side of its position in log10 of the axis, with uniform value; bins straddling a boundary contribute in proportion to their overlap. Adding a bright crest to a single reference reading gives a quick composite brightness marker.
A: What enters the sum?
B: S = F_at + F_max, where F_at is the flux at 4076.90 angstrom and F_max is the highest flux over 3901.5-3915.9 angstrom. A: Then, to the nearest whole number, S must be 54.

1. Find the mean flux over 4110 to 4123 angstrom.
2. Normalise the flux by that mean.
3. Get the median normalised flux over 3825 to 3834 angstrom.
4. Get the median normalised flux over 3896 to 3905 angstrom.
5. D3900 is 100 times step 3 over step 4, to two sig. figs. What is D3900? 77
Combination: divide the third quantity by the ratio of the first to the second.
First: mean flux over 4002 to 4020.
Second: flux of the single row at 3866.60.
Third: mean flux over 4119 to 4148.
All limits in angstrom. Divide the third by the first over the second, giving 28.5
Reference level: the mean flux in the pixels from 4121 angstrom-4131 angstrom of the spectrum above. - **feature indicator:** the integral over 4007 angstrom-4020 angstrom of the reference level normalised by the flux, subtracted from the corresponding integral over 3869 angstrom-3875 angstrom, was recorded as -6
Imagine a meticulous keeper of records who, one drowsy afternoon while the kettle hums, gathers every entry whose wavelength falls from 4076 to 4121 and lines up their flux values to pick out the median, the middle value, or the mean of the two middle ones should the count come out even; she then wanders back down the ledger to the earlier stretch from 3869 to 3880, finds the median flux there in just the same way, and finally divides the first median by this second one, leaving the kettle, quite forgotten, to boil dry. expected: 1.21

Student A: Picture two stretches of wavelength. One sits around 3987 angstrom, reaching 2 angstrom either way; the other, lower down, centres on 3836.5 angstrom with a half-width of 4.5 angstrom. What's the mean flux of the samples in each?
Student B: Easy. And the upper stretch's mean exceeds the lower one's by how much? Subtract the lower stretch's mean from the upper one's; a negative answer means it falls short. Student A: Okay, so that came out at 13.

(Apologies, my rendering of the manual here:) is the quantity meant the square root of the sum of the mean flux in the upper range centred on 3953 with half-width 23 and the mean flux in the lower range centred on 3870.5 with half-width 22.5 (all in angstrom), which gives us 6.5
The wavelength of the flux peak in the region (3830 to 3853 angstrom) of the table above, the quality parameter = 3852.38 angstrom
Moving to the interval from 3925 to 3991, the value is 3989.60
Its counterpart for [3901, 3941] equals 3911.38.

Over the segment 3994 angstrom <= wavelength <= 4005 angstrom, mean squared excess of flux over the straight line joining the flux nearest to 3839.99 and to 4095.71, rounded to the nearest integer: 25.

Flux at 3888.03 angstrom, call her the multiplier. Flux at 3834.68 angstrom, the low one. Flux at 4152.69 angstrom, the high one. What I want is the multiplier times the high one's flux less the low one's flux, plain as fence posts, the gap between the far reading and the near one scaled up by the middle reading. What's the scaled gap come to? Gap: 275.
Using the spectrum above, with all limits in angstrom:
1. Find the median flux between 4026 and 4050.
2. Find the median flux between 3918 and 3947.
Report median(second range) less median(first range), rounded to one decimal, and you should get -10.1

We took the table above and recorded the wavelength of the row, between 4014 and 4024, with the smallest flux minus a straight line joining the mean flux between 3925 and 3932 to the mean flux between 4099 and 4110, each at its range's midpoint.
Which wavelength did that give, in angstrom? 4017.26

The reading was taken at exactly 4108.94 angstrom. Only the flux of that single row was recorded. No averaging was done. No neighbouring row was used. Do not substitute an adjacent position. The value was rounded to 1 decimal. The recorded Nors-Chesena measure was 27.5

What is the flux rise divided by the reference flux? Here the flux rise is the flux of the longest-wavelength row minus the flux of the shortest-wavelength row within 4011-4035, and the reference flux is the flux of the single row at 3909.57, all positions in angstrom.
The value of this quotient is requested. -0.06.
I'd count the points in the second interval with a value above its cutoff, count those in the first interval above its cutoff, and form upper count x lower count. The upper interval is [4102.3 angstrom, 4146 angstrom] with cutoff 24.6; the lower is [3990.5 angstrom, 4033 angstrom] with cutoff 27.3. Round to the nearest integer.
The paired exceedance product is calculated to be 462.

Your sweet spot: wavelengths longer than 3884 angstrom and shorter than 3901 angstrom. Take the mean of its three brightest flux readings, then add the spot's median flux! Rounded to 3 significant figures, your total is 49.1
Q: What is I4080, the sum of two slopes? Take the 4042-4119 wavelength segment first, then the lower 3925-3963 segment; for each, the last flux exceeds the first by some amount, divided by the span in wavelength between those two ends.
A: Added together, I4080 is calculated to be -0.13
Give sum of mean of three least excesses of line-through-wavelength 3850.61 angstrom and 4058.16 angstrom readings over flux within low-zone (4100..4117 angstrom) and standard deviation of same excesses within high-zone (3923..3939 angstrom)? 4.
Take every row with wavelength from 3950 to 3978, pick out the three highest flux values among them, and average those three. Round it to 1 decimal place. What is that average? 26.3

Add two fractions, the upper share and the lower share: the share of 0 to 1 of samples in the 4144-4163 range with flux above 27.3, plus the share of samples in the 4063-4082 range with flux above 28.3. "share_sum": 1.40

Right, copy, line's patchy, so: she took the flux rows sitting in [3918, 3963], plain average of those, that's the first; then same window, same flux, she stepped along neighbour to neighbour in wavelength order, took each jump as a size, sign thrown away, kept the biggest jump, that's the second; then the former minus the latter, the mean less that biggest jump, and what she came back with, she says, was 13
